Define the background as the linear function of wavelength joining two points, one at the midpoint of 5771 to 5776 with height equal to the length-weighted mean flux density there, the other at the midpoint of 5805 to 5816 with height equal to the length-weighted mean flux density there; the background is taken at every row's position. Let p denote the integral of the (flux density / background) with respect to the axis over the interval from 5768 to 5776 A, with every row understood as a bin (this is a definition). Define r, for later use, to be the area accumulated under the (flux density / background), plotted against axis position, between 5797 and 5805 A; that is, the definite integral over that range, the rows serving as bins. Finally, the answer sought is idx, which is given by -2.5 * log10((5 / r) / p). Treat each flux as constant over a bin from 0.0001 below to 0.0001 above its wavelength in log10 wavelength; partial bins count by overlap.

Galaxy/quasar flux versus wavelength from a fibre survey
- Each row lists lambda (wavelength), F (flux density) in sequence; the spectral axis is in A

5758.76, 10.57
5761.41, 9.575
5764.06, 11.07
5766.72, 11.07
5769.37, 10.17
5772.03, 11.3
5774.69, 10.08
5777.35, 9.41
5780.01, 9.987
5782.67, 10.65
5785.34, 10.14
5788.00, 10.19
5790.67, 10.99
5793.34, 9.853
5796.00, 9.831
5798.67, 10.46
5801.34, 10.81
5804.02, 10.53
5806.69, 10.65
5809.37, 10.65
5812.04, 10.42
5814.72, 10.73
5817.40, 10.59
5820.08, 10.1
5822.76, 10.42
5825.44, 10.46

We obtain 2.75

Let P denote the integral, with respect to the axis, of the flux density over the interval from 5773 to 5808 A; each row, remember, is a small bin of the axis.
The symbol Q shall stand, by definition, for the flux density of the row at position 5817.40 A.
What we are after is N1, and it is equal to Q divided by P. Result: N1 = 0.0294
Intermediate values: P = 360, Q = 10.59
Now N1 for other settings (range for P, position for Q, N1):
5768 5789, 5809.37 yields 0.0495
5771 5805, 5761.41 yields 0.0273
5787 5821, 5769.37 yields 0.0286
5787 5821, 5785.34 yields 0.0285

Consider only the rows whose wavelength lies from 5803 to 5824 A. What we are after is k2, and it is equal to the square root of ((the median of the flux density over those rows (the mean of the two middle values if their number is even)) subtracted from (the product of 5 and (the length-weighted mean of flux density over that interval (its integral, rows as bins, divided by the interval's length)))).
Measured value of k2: 6.48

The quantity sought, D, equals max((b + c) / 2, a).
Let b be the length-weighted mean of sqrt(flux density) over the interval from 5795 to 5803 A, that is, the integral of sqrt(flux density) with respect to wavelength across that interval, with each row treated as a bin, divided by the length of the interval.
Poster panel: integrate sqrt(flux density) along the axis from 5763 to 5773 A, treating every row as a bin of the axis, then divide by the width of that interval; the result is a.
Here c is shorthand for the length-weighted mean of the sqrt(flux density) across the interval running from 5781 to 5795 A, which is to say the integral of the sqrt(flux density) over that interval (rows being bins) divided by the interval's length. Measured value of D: 3.30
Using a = 3.30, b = 3.22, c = 3.22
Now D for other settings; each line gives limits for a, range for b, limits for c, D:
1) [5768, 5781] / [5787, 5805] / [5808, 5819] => 3.24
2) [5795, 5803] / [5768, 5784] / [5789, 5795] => 3.22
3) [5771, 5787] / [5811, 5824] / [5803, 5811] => 3.25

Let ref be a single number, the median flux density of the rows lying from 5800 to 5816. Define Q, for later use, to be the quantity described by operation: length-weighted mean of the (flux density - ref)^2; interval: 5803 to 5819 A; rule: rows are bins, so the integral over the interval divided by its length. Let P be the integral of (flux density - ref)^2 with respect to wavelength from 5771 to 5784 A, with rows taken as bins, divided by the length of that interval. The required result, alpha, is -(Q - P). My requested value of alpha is 0.53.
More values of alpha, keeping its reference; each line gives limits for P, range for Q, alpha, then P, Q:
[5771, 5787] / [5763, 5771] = 0.29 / 0.49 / 0.20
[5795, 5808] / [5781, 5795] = -0.12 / 0.14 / 0.26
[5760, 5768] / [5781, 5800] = 0.22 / 0.50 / 0.28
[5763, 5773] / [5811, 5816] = 0.22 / 0.25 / 0.03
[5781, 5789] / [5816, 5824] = 0.05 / 0.17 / 0.12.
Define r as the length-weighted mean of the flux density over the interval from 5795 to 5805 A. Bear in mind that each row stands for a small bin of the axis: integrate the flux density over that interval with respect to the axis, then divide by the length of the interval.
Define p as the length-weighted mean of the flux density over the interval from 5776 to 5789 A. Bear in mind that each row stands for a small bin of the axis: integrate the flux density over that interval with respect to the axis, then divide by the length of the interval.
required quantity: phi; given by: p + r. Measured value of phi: 20.5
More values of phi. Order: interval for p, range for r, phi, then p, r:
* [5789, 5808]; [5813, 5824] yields 20.9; 10.4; 10.5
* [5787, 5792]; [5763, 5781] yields 21.0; 10.6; 10.4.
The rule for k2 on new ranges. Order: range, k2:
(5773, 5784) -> 6.35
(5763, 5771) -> 6.54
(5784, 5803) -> 6.44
